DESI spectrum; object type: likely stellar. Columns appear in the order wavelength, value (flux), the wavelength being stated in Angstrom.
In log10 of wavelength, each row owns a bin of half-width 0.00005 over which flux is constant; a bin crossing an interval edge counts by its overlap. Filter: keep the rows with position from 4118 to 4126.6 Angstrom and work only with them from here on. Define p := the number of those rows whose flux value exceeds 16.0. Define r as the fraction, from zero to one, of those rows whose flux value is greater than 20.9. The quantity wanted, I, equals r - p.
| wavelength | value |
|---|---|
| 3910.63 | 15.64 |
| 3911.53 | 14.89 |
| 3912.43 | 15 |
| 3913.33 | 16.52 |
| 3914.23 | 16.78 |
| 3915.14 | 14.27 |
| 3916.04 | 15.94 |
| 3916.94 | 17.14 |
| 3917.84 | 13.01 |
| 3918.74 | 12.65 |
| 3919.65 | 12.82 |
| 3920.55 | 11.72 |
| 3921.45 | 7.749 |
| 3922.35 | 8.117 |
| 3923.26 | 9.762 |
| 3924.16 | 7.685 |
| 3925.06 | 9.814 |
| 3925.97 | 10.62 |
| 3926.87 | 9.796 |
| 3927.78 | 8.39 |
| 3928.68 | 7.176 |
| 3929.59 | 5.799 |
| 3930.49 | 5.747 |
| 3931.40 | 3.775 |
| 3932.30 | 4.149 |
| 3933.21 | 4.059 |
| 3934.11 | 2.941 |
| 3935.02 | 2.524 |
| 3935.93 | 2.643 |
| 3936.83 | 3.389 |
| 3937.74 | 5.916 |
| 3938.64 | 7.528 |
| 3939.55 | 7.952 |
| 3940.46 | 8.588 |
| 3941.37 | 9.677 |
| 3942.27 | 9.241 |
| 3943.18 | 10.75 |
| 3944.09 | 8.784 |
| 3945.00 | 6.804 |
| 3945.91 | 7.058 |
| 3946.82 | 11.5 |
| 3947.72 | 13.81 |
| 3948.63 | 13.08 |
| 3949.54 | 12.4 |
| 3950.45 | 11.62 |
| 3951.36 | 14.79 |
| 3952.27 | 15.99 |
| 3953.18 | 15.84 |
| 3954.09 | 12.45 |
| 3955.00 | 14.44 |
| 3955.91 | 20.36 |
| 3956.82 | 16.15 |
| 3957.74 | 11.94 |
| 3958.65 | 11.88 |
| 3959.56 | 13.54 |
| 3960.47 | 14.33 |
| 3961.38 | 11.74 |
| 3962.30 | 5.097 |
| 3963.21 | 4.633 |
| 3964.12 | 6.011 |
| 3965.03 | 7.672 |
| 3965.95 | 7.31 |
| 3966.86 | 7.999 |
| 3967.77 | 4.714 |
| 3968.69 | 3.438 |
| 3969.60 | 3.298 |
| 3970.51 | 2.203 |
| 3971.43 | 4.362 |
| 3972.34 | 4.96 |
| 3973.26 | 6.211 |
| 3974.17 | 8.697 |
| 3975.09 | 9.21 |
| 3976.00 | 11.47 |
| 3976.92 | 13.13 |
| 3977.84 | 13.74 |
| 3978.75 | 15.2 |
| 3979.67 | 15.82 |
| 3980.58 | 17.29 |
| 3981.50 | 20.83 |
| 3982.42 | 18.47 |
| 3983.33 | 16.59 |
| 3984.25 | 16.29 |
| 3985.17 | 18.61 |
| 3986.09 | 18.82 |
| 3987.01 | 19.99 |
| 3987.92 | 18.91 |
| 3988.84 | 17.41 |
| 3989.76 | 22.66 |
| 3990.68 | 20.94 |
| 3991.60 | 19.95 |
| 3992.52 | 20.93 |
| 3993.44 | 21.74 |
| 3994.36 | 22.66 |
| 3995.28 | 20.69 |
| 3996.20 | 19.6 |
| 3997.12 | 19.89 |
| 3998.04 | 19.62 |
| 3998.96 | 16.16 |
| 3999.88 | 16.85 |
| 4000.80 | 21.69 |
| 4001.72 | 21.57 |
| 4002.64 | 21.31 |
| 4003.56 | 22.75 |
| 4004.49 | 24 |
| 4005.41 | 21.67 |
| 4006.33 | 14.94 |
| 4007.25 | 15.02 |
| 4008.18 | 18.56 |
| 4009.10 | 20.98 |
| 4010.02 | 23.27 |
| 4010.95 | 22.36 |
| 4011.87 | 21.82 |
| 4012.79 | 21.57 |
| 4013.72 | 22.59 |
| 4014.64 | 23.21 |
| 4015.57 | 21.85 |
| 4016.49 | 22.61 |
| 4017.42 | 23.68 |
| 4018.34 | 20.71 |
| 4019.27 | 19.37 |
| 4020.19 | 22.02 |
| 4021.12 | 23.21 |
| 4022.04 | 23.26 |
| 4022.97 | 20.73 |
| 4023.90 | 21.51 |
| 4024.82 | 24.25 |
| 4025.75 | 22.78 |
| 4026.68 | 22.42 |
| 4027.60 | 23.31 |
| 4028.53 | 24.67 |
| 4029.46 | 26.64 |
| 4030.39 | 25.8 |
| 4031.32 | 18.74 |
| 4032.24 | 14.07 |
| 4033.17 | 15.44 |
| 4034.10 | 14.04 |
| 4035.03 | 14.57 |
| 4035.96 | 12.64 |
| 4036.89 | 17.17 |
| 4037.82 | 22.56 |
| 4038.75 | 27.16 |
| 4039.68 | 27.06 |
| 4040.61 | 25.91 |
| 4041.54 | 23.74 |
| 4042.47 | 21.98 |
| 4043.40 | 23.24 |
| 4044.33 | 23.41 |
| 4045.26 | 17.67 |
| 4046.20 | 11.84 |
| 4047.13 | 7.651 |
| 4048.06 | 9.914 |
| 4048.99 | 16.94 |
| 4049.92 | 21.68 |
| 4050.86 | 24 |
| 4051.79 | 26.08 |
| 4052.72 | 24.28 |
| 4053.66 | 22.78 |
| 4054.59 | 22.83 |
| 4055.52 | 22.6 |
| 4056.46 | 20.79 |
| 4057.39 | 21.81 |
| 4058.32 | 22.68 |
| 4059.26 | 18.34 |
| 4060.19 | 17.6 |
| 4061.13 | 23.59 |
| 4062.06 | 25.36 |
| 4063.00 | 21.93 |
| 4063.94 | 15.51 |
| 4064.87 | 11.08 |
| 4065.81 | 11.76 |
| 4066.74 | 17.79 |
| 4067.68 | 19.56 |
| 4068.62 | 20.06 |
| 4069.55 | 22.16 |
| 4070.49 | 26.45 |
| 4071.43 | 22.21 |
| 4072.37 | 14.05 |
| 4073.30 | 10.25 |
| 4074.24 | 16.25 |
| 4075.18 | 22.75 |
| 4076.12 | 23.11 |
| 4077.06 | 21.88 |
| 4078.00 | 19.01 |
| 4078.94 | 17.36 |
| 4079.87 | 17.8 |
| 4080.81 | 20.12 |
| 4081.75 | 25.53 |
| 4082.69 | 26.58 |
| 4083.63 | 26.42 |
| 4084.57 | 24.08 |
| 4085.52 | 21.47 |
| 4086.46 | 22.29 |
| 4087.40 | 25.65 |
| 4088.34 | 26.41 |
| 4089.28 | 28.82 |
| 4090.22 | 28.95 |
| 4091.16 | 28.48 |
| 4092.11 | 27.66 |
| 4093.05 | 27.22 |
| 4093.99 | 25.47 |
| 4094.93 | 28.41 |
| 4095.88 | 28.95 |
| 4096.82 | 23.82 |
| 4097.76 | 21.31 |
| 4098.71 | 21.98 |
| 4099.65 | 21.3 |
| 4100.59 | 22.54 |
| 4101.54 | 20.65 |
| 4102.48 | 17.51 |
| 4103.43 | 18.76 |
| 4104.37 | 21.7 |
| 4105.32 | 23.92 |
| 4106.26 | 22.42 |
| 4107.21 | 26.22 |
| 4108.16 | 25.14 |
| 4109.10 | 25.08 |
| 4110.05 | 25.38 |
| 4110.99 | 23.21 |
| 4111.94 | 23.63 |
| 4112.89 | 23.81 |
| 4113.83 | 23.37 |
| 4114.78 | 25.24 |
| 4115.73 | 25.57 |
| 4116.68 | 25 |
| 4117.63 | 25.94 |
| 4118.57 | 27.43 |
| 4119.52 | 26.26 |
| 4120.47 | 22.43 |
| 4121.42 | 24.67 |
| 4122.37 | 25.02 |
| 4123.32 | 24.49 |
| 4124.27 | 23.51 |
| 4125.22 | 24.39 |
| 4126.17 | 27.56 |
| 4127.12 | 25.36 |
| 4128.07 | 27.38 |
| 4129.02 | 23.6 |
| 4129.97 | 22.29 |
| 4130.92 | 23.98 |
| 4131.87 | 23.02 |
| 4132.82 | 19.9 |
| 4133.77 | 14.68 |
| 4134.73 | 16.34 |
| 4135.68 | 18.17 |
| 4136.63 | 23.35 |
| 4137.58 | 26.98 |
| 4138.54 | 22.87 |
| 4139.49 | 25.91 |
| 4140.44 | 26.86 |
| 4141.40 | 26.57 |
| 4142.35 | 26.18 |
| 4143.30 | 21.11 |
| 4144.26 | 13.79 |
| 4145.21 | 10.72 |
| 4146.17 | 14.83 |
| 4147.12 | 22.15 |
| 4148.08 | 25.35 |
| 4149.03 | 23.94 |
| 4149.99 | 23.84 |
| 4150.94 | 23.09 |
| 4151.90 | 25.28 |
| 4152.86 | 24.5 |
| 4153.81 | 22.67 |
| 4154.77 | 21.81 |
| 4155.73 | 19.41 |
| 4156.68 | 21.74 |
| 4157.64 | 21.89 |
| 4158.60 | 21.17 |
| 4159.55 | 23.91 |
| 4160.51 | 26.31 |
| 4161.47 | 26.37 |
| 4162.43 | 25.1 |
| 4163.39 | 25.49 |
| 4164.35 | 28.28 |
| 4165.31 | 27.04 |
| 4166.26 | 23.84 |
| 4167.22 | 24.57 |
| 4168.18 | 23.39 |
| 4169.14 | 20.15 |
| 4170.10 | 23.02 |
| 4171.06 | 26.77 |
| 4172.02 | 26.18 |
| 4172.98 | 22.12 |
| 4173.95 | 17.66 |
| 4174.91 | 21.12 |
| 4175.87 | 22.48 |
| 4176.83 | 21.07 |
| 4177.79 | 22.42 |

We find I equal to -8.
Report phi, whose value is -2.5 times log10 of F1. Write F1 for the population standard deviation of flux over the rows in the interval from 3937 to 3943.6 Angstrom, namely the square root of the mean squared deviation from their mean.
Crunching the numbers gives -0.4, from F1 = 1.5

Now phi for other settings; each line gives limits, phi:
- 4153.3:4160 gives -0.3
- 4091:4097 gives -0.6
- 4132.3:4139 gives -1.5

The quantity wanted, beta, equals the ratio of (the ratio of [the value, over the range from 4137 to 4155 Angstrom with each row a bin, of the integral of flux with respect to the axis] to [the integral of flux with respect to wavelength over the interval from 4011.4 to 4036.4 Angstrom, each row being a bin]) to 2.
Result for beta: 0.4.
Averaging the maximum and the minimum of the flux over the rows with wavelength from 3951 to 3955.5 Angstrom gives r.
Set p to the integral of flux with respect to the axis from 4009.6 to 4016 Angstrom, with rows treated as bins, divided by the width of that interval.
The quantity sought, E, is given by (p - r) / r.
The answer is 0.6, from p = 22.4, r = 14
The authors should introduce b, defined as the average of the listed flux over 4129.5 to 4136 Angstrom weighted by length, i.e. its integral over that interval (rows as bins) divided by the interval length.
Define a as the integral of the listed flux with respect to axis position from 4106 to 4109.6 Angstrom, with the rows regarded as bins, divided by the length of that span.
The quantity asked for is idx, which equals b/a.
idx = 0.80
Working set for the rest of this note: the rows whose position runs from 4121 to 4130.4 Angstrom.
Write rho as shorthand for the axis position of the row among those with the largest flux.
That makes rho 4126.17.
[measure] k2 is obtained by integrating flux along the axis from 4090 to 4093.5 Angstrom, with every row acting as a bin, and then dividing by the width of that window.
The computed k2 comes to 28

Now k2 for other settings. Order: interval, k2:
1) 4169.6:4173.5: 24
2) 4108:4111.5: 25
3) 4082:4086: 25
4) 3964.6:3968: 7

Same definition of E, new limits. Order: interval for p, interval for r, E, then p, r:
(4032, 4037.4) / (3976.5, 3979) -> 0.0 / 14.7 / 14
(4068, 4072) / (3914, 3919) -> 0.5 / 22.4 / 15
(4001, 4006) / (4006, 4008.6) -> 0.3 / 22.0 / 17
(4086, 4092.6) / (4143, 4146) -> 0.7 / 26.9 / 16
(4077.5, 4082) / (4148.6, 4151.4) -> -0.2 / 19.7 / 24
